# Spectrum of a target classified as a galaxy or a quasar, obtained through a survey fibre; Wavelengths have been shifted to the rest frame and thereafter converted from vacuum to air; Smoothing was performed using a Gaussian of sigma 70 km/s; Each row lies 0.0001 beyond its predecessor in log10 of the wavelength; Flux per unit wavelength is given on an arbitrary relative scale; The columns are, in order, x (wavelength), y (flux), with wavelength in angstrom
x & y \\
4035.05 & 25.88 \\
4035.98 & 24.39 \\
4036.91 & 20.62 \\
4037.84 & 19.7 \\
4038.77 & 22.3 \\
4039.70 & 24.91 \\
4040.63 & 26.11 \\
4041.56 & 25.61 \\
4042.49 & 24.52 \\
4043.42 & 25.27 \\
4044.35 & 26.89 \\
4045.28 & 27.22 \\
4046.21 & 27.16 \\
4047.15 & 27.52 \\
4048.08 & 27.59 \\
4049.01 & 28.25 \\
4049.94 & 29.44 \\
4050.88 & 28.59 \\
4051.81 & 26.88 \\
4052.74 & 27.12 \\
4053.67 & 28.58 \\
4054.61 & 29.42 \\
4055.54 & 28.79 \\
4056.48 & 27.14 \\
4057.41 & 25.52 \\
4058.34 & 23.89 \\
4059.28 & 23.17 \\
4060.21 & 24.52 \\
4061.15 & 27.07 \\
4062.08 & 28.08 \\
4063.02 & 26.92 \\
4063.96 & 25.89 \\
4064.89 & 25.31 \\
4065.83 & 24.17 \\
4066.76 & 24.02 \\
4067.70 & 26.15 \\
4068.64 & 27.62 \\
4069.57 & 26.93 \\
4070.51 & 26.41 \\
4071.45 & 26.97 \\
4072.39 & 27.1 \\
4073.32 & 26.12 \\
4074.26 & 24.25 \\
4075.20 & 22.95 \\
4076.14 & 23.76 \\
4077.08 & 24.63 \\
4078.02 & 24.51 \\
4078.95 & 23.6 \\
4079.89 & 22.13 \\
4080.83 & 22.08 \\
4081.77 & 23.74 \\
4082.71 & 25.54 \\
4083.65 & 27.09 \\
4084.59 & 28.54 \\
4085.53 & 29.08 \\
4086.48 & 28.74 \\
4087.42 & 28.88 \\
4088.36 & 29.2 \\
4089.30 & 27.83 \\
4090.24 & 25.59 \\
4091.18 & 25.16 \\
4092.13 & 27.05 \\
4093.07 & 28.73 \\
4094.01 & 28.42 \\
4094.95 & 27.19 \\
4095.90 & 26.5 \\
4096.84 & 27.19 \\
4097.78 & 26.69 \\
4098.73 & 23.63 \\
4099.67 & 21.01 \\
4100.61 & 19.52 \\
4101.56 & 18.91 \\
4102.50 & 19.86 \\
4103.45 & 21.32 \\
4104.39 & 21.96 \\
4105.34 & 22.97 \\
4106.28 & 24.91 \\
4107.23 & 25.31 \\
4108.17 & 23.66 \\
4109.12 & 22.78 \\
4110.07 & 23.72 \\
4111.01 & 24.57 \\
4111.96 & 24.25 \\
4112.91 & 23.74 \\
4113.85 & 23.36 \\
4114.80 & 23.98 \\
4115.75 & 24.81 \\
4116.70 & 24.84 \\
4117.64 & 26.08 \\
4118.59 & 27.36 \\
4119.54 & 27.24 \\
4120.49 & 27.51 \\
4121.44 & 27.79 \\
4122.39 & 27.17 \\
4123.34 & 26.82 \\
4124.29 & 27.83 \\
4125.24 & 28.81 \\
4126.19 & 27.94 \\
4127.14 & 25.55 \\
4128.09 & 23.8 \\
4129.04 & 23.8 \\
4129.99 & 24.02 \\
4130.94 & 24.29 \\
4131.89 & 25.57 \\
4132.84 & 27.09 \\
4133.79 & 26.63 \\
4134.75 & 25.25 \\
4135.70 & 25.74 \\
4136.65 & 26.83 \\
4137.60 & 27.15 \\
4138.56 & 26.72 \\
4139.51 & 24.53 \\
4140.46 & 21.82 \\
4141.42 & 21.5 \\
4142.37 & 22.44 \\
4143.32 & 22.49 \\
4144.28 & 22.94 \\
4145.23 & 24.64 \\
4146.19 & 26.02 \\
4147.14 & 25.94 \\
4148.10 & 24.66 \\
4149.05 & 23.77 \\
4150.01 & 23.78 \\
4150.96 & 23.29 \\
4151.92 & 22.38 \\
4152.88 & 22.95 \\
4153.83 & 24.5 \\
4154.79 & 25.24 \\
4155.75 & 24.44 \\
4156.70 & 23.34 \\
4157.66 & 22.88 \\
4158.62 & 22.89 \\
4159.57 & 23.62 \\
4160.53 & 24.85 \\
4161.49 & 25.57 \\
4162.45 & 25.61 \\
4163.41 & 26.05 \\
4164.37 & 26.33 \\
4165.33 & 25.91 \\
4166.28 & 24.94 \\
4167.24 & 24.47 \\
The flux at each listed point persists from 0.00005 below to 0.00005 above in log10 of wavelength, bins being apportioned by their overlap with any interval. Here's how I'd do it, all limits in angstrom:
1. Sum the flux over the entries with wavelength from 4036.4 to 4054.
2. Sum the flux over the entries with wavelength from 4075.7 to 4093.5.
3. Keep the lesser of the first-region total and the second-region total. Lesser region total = 494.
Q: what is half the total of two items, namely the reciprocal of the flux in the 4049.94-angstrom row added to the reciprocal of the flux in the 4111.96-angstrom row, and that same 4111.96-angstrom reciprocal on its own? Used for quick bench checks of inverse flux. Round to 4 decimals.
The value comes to 0.0582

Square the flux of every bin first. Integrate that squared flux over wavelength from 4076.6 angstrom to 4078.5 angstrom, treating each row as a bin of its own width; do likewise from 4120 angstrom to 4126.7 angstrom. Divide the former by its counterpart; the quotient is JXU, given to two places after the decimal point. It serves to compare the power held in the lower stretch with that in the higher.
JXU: 0.22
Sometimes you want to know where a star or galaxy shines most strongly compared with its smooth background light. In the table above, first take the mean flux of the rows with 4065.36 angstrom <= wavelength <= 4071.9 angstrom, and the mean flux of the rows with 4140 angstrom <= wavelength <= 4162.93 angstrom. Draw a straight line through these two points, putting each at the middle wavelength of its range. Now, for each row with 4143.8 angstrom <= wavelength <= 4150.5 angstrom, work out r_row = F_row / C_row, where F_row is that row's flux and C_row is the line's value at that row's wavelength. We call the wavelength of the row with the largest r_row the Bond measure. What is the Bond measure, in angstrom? 4146.19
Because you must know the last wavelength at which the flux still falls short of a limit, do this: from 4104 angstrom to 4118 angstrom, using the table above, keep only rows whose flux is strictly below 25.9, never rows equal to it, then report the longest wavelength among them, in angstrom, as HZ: 4116.70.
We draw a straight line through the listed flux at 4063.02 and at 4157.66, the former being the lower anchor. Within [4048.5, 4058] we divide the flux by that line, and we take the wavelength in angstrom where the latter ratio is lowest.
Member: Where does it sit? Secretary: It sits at 4057.41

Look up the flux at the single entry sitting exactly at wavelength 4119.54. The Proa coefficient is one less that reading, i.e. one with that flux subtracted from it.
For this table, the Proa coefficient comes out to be -26.2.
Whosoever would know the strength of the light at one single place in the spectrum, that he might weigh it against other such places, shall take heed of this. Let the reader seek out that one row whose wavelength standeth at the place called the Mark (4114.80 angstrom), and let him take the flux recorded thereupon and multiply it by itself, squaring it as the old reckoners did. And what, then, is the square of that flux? 575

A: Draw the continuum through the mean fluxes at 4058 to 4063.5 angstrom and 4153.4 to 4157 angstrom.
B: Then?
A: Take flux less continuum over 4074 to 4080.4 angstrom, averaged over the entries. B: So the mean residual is -1.7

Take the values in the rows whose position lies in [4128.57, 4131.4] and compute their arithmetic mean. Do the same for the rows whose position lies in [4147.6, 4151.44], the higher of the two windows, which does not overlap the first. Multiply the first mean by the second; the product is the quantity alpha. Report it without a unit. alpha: 574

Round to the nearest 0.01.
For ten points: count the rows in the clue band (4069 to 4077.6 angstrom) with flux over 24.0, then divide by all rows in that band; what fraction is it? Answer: 0.78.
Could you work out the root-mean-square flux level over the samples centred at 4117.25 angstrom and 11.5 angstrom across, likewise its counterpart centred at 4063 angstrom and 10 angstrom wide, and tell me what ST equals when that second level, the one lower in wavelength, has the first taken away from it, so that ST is -0.30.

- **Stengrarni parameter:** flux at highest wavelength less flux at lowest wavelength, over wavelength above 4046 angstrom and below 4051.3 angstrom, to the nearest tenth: 1.4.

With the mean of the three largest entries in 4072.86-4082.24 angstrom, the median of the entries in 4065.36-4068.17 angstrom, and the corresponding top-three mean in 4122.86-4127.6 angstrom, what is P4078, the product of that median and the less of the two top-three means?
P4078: 606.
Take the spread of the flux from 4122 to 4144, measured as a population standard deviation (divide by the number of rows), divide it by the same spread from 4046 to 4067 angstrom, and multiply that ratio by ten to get 11.2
